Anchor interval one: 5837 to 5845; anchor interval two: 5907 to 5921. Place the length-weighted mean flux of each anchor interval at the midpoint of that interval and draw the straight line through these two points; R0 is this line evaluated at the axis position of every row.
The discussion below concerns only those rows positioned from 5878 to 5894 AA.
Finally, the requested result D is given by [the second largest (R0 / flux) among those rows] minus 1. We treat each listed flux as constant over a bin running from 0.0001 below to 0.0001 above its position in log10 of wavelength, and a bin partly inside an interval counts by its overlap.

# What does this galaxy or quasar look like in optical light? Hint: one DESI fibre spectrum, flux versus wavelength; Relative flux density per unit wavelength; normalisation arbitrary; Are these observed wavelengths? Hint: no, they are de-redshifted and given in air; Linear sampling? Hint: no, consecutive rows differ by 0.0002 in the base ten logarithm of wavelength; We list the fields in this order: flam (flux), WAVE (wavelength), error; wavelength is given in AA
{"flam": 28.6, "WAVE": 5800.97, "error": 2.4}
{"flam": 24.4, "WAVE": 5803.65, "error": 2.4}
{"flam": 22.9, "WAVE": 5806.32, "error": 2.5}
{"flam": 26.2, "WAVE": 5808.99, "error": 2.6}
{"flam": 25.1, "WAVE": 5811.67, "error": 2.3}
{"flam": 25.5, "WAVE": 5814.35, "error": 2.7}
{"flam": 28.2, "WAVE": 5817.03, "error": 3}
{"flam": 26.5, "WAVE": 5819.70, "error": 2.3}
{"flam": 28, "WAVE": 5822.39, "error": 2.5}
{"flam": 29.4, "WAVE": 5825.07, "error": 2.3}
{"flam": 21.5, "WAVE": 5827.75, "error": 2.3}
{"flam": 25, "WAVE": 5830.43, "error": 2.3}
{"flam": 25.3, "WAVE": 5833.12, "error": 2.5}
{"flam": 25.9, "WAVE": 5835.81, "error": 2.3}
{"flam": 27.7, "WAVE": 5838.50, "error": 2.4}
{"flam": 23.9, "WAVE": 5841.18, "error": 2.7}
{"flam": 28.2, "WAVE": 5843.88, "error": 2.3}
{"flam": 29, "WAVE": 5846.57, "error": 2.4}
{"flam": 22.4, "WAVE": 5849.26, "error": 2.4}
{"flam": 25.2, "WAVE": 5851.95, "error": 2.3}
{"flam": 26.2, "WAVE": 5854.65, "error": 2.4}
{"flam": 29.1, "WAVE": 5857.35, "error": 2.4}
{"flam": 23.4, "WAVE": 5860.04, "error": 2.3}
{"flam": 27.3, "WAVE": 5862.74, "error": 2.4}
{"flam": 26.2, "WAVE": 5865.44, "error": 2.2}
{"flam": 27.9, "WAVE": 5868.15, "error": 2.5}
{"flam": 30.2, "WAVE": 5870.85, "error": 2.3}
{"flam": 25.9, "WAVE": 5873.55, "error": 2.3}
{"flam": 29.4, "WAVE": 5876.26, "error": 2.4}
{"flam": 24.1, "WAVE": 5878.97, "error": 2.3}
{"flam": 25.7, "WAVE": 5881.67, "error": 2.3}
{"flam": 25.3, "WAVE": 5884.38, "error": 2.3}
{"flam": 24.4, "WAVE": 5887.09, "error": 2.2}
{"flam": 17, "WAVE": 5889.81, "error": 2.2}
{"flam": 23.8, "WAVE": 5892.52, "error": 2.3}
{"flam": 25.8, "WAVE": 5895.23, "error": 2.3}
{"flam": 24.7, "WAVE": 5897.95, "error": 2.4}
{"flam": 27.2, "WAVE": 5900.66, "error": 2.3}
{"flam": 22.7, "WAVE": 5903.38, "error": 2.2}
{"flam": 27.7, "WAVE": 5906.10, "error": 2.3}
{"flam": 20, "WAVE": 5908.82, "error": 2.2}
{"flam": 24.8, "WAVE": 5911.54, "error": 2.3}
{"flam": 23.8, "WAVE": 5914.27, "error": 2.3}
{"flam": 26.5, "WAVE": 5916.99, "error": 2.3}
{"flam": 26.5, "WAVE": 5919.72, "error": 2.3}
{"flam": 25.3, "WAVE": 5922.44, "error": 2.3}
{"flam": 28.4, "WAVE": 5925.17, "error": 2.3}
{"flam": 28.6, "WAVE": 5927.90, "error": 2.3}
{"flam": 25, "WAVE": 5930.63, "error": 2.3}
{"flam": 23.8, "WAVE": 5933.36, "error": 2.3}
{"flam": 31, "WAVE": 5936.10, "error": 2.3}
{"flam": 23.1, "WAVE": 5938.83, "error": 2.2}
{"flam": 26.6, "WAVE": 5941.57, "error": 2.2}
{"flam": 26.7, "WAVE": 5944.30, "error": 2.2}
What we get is 0.06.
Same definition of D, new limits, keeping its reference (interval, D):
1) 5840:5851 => 0.11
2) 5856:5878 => -0.01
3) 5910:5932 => -0.01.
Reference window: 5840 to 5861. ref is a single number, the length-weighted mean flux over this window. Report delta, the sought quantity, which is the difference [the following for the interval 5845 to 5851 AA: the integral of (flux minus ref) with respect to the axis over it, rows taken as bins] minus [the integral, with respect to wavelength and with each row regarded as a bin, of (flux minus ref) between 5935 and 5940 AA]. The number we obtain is -6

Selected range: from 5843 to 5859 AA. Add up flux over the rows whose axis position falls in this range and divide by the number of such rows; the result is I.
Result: 26.7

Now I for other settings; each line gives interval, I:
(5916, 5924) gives 26.1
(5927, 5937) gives 27.1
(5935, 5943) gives 26.9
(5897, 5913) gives 24.5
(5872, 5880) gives 26.5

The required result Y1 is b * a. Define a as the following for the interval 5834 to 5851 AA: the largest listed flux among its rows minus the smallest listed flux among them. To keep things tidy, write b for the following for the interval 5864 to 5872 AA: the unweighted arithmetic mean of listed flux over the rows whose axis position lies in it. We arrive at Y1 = 185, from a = 6.6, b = 28.1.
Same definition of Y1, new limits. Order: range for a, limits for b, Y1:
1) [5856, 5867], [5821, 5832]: 148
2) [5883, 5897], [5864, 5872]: 247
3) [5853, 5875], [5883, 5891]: 151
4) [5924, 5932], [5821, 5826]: 103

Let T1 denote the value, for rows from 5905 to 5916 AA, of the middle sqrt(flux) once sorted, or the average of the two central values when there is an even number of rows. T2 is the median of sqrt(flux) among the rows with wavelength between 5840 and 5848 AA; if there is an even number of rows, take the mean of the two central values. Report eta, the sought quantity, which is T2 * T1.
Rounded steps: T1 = 4.93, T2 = 5.31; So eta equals 26.18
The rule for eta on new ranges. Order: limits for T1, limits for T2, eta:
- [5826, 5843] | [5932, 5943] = 25.17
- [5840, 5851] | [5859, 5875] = 26.37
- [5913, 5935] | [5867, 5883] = 26.39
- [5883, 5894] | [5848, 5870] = 25.13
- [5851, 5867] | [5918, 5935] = 26.05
